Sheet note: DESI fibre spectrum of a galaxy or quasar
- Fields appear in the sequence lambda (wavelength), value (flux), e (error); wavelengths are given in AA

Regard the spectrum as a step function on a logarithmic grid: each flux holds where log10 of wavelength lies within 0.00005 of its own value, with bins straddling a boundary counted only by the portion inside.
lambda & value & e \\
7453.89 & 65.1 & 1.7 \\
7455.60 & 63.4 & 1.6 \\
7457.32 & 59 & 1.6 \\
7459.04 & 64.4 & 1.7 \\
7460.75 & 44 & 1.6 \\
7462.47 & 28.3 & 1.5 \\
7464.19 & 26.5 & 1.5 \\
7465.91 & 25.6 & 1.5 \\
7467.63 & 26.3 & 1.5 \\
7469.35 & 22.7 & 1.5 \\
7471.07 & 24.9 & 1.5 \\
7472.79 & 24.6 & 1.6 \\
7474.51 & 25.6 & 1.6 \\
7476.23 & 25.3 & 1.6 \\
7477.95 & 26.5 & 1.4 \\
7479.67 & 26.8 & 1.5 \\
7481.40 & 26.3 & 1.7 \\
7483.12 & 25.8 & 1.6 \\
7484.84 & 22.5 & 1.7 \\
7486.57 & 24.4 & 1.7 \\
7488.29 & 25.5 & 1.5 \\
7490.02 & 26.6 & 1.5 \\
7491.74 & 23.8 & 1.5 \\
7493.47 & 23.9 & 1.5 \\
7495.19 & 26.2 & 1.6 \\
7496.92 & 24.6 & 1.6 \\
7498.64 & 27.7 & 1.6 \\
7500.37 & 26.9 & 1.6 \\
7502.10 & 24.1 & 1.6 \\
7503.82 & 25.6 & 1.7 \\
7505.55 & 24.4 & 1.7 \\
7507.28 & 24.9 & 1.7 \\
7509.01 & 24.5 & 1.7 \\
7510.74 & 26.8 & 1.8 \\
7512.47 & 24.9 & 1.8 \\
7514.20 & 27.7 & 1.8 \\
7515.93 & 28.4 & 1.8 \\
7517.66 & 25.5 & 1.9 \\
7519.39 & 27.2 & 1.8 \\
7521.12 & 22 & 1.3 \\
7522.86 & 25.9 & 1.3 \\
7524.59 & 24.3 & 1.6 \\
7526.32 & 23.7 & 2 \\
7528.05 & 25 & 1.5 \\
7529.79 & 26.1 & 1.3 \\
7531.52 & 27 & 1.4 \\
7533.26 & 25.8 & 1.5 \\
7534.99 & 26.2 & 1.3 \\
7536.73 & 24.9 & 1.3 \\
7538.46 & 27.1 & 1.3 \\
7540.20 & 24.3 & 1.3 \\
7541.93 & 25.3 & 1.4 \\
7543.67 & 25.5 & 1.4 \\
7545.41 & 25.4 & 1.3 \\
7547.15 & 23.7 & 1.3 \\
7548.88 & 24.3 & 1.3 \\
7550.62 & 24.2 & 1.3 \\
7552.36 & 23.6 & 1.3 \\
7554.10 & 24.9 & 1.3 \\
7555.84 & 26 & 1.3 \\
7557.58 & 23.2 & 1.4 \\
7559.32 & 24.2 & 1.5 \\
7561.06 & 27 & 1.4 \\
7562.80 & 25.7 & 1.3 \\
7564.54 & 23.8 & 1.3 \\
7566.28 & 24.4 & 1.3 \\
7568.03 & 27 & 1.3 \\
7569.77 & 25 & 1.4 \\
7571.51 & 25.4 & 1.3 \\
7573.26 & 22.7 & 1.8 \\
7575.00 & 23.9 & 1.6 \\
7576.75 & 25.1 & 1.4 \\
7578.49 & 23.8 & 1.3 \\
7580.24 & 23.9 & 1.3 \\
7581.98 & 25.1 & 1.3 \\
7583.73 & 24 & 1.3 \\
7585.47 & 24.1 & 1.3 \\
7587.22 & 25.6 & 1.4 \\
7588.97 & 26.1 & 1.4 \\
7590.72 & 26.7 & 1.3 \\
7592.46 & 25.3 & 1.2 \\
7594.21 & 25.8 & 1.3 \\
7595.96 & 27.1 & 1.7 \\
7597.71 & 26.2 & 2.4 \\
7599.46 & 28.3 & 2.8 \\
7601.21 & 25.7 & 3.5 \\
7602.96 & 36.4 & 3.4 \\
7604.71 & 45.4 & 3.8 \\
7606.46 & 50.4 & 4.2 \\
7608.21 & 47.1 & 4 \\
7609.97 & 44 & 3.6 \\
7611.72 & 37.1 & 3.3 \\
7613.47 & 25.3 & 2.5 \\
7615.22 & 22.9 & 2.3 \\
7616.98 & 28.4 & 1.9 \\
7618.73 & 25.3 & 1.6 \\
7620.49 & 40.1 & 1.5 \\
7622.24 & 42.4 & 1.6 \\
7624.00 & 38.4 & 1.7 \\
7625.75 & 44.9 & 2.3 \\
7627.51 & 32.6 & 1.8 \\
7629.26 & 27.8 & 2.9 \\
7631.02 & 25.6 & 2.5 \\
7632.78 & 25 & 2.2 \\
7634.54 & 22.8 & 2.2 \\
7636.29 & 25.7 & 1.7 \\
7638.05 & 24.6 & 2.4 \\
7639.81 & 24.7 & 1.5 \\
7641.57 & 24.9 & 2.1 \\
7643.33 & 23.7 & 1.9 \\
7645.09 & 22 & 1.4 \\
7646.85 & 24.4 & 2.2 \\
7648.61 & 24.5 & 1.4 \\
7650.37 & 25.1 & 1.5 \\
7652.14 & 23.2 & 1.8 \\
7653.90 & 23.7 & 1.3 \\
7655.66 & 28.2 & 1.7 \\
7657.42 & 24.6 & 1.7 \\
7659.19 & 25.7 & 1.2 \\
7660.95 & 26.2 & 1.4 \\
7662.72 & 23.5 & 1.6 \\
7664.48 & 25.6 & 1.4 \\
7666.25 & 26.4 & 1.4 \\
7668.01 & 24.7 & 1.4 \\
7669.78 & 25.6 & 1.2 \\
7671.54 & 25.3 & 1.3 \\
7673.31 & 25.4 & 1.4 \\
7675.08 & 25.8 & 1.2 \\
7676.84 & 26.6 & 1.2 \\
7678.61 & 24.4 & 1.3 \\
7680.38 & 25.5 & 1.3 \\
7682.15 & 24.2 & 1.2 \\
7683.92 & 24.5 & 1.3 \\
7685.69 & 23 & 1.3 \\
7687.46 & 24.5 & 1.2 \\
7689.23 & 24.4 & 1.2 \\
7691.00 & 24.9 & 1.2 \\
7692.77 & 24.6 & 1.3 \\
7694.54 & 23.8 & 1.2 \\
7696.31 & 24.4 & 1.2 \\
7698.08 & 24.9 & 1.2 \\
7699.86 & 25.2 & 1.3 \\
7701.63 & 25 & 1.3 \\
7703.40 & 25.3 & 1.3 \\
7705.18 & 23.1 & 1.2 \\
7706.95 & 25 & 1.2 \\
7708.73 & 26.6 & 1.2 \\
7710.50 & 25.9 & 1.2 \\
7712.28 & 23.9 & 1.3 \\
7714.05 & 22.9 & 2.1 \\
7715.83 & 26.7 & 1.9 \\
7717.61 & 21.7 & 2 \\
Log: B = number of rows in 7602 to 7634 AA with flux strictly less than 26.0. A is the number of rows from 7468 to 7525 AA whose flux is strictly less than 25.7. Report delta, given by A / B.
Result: 4.0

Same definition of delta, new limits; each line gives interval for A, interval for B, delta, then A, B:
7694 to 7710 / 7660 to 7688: 0.6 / 8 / 13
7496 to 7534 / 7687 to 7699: 1.7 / 12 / 7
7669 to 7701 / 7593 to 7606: 8.0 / 16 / 2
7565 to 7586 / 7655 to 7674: 1.4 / 11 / 8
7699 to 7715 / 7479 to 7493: 1.4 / 7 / 5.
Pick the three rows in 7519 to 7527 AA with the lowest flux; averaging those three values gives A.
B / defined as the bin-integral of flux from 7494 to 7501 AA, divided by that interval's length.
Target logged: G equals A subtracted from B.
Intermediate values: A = 23.3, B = 26.2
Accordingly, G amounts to 2.9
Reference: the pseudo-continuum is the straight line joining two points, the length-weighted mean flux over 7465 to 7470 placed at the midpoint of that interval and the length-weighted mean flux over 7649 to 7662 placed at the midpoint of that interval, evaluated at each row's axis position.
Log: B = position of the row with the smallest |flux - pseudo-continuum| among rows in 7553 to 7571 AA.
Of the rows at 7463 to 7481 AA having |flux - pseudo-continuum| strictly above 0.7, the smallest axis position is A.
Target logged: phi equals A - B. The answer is -105.6 AA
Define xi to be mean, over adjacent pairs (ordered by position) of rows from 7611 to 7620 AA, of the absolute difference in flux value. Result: 5.7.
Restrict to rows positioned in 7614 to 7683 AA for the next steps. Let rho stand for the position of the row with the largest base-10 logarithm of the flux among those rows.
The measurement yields 7625.75 AA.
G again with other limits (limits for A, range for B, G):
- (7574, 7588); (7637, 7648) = 0.2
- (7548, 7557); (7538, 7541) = 1.5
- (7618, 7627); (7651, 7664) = -9.6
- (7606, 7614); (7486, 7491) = -9.9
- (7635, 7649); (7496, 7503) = 2.5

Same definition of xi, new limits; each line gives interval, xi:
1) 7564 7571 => 1.7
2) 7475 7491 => 1.2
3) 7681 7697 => 0.7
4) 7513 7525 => 2.7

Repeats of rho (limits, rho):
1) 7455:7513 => 7459.04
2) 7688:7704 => 7703.40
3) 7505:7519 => 7515.93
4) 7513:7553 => 7515.93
